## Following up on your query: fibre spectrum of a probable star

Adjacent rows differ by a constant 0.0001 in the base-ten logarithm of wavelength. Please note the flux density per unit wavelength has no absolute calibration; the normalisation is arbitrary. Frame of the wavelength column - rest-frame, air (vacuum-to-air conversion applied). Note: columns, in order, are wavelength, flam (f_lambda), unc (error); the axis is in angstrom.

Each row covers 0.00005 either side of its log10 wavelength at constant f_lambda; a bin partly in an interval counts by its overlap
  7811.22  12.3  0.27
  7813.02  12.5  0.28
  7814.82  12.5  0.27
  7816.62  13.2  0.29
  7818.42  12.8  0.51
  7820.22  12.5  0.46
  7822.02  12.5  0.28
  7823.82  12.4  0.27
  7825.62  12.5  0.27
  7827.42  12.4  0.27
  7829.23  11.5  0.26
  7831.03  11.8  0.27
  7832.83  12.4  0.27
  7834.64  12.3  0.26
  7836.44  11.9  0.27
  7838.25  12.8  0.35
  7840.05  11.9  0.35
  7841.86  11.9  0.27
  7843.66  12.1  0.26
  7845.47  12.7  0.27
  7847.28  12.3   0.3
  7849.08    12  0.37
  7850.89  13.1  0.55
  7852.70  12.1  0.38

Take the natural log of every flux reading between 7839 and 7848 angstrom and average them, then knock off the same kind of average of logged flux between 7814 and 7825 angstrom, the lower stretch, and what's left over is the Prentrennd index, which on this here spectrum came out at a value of -0.038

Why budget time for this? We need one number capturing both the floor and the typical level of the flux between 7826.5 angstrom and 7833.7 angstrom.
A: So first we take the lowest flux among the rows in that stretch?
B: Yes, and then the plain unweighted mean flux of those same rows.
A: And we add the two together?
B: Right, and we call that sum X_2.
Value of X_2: 23.5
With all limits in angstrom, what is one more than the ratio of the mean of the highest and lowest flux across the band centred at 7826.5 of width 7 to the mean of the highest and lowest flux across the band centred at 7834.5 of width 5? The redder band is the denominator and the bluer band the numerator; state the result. 1.99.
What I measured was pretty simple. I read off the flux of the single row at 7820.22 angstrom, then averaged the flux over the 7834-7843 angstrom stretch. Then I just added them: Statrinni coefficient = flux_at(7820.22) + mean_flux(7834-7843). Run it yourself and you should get 24.7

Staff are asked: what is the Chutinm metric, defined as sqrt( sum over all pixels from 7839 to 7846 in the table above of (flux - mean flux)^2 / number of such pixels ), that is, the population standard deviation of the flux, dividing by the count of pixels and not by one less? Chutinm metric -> 0.33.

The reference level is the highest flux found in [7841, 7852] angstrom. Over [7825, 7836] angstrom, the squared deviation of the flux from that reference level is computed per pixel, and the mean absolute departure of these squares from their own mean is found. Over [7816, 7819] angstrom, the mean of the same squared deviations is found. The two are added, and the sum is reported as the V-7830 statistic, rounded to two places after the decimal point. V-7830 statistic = 0.77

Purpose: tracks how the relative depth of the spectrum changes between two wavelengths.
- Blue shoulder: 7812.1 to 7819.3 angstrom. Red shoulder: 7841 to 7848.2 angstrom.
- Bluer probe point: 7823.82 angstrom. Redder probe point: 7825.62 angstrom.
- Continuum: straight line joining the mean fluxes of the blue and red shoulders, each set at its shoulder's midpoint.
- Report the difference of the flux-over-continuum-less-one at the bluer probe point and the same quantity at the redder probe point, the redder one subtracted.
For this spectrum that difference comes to -0.010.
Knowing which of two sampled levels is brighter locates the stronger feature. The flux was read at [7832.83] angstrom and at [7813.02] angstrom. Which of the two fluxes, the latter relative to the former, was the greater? 12.5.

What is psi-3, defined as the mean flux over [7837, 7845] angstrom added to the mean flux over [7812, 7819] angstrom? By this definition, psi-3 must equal 24.9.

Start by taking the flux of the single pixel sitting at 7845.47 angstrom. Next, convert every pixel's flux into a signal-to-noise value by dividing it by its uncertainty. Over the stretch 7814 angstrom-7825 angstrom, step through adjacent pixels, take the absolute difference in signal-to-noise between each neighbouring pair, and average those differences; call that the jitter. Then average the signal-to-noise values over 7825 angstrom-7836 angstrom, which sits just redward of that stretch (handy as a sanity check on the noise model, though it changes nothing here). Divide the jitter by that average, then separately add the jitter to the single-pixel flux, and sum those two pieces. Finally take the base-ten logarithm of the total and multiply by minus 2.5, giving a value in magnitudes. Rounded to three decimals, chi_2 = -3.320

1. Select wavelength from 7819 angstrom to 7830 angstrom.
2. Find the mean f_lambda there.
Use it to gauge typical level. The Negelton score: 12.3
